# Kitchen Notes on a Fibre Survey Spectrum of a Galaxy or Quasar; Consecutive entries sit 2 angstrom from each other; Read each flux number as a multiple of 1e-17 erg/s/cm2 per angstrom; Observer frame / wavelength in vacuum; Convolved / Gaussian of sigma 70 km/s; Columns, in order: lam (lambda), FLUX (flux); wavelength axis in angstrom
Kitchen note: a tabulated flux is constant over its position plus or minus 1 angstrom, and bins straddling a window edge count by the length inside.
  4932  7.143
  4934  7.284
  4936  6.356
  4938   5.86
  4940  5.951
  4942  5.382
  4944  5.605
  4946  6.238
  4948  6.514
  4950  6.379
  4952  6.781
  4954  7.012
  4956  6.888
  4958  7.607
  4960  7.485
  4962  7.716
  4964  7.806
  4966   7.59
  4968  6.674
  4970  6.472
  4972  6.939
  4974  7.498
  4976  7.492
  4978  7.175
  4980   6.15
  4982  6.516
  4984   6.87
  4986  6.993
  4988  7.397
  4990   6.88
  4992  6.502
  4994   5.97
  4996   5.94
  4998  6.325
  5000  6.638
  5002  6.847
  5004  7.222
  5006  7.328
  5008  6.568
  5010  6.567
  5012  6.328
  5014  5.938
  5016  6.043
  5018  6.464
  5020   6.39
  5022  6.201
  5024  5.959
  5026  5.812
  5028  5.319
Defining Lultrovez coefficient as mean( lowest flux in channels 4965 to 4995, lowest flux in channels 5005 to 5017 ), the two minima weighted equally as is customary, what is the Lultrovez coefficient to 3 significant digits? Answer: 5.95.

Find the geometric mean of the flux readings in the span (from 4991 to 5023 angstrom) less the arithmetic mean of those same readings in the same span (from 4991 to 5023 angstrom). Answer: -0.0123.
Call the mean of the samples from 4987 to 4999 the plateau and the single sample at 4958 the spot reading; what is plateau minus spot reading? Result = -1.1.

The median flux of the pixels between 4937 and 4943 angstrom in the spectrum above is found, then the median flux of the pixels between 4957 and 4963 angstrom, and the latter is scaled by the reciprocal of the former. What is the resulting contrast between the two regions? 1.30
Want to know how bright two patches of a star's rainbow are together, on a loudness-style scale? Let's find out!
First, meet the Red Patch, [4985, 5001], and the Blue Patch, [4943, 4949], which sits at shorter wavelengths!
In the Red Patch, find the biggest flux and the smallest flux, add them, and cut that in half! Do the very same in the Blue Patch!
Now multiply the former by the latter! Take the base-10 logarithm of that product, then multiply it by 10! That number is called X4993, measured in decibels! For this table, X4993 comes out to 16.06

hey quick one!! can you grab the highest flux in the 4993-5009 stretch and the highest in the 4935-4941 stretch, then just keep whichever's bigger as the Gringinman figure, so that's 7.3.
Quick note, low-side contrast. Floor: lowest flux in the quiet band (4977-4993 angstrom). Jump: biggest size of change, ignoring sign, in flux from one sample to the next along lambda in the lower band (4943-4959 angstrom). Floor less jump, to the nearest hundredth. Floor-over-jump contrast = 5.43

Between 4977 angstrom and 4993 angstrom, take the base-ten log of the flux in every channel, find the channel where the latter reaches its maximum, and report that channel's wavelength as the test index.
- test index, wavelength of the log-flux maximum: 4988 angstrom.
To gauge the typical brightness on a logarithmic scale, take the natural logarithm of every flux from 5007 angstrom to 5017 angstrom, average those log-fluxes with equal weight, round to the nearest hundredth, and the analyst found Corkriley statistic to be 1.84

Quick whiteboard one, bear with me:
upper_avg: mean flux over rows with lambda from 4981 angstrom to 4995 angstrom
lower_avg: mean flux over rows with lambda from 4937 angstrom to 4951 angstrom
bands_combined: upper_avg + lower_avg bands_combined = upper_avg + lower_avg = 12.7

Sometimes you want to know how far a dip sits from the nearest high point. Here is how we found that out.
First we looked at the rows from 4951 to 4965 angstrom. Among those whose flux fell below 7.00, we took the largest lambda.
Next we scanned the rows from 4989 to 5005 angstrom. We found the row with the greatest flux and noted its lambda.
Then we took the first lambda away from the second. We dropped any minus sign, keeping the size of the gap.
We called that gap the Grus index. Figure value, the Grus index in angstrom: 48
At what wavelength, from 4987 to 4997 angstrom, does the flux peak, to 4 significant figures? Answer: 4988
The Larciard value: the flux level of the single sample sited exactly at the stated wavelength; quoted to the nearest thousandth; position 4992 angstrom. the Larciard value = 6.502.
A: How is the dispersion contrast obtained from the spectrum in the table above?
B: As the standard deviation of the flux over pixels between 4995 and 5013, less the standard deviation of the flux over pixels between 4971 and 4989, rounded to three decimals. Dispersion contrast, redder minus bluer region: -0.014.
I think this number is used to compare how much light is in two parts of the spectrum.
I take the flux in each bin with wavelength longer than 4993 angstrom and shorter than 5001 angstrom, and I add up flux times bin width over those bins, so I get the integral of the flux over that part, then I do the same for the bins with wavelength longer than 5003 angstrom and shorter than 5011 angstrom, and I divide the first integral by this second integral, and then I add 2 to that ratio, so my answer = 2.90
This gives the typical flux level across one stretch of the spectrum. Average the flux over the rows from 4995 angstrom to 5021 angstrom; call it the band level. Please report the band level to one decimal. 6.5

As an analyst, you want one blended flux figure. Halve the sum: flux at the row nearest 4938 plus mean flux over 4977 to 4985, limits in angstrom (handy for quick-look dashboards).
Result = 6.27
